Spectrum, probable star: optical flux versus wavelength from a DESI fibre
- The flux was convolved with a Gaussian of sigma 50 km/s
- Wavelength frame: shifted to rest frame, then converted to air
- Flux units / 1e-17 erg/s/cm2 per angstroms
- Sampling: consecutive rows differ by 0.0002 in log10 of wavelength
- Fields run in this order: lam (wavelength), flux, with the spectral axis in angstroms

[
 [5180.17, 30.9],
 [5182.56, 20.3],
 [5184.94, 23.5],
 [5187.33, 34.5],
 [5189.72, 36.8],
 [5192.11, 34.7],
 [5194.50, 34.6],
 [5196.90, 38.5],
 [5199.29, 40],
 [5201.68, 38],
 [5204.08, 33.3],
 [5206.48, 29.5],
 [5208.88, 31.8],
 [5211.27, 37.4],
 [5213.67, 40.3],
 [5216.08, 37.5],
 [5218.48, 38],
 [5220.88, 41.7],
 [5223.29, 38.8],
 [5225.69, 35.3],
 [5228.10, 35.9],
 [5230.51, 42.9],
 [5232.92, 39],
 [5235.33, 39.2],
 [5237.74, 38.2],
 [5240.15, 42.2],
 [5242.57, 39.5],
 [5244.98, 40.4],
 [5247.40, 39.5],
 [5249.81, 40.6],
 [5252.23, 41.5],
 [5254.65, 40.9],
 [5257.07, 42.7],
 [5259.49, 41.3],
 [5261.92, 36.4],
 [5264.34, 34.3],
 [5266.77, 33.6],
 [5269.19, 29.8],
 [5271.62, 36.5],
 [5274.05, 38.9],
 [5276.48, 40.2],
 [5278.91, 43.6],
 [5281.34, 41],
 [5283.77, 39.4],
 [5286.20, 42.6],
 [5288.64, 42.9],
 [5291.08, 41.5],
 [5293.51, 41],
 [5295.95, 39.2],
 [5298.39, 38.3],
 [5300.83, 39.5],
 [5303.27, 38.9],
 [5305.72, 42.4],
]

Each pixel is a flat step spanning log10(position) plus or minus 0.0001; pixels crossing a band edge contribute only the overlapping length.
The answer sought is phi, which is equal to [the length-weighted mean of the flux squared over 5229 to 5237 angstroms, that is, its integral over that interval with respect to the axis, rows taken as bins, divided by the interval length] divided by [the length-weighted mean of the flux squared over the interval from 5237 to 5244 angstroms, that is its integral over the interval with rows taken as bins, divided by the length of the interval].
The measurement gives 1.00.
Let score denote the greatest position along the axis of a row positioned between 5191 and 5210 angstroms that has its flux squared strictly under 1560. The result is 5208.88 angstroms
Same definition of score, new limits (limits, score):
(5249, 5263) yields 5261.92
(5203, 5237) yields 5235.33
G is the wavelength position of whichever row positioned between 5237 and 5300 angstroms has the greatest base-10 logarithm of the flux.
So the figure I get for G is 5278.91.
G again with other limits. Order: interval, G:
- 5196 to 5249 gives 5230.51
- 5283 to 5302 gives 5288.64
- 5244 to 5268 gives 5257.07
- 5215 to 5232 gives 5230.51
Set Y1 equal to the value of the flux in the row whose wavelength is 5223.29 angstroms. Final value 38.8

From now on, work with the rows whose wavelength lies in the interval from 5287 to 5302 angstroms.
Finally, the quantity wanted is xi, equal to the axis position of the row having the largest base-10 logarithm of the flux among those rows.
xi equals 5288.64 angstroms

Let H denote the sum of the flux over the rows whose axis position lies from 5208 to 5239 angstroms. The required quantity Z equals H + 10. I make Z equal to 506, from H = 496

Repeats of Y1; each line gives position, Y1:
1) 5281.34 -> 41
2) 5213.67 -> 40.3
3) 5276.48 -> 40.2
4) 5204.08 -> 33.3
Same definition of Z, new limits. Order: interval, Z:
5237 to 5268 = 521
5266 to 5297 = 520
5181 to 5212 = 443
